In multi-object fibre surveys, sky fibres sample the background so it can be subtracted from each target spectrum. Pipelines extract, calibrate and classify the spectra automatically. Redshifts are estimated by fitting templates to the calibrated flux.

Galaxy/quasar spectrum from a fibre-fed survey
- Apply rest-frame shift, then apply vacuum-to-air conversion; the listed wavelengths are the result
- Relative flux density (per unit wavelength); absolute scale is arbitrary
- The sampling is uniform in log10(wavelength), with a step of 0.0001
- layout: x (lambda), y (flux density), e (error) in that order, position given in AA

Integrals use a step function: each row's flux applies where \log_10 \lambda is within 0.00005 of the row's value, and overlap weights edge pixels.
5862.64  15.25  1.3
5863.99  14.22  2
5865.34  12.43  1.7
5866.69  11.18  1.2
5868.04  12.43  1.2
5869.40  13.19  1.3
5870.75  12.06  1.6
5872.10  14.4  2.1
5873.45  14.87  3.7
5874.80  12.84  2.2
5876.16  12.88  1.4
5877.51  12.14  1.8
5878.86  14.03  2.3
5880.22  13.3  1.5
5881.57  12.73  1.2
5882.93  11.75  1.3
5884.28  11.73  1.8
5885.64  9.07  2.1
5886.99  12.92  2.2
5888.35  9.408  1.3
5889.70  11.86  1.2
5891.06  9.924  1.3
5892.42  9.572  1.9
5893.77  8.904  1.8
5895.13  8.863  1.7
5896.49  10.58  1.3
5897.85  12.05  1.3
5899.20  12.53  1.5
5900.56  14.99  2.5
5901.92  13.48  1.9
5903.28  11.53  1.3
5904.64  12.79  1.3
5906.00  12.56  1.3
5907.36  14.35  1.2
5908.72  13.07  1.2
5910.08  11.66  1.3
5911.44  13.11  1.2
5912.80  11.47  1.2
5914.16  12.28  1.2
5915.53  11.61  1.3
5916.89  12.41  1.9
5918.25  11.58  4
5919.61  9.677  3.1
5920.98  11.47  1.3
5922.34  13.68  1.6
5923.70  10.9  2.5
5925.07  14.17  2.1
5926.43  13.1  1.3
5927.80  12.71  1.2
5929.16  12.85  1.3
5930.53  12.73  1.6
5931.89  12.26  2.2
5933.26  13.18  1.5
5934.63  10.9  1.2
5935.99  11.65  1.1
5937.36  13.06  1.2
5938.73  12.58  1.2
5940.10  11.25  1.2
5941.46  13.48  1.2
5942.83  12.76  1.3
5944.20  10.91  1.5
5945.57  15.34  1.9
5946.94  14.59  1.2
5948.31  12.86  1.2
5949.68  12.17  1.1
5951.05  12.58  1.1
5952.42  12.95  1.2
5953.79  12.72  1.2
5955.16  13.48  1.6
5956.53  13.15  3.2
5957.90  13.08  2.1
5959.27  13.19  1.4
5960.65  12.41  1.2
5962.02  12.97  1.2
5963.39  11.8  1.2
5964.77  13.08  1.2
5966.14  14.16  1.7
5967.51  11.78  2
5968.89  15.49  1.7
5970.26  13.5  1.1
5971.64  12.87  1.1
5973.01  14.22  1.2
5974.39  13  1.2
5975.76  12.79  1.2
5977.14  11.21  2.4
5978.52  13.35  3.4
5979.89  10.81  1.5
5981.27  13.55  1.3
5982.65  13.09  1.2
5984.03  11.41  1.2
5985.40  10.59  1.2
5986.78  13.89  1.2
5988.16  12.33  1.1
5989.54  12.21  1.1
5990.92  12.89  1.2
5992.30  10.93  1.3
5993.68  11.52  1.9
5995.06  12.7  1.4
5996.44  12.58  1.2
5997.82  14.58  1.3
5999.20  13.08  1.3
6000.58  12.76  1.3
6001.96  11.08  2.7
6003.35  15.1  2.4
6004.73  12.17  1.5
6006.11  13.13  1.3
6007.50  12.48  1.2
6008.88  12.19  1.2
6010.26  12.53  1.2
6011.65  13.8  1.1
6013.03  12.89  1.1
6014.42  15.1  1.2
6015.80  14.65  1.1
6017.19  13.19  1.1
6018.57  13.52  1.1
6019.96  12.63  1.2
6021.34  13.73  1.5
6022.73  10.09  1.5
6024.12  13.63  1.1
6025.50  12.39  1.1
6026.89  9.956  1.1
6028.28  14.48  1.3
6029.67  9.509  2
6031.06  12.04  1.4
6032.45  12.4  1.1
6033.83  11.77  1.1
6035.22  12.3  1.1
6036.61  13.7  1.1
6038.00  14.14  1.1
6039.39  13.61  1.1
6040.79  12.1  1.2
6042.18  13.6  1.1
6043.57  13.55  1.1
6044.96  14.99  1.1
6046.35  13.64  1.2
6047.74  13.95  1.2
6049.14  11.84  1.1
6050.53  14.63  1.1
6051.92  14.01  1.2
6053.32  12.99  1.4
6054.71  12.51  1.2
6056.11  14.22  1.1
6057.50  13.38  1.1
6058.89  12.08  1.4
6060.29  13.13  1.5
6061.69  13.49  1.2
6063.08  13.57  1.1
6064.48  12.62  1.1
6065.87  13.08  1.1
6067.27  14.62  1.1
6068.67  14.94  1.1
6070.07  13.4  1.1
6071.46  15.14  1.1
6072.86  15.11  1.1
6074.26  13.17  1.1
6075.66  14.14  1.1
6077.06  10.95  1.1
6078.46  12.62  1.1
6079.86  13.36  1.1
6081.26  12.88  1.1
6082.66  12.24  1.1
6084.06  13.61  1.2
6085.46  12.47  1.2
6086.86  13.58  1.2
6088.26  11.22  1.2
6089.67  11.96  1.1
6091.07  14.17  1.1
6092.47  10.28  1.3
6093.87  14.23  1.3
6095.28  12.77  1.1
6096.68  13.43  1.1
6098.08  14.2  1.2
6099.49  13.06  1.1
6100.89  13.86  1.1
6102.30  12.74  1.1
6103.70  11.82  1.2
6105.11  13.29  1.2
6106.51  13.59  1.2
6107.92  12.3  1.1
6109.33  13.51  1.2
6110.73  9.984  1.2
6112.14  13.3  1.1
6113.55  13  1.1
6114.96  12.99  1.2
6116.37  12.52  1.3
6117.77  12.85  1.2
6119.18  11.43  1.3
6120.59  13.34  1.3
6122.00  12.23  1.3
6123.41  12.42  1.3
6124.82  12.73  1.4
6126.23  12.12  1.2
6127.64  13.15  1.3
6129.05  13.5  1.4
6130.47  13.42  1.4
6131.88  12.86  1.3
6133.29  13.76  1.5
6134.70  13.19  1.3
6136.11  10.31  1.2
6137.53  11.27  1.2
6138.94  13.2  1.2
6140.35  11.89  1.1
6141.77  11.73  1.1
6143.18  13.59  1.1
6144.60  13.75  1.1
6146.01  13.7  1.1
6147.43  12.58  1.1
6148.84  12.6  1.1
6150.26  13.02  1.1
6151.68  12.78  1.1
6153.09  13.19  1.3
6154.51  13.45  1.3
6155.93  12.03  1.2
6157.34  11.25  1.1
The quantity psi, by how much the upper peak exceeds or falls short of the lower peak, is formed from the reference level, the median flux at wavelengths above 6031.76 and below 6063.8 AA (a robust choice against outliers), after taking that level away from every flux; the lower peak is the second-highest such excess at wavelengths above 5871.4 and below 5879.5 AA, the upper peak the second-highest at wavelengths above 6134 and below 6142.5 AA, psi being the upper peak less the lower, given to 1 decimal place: -1.2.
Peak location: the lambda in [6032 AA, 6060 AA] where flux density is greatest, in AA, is 6044.96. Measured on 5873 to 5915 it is 5900.56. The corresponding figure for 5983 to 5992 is 5986.78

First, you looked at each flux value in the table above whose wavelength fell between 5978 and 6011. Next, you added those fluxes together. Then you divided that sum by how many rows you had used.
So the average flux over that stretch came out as 12.5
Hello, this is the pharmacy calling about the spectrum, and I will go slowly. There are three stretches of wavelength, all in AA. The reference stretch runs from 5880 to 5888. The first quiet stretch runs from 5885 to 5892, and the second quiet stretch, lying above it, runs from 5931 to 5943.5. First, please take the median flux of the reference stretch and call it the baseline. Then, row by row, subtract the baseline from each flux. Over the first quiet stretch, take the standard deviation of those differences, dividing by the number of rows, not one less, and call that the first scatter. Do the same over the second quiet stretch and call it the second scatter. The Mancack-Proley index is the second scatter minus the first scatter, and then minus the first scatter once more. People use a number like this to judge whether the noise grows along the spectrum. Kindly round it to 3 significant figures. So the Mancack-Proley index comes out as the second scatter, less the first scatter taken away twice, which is -2.14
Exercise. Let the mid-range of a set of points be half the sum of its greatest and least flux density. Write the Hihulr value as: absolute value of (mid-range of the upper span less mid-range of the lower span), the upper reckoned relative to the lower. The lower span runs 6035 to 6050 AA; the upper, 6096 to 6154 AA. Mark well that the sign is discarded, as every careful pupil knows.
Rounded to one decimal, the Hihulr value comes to 1.3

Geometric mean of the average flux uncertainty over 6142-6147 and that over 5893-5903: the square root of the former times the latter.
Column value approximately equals 1.37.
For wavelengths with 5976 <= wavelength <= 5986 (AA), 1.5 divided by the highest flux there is 0.1107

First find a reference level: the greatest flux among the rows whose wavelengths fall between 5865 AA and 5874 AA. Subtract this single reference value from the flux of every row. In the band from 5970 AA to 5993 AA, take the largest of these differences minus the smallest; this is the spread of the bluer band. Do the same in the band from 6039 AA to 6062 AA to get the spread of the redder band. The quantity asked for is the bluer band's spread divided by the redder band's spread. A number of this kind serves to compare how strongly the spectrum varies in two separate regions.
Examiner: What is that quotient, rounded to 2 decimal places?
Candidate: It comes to 1.15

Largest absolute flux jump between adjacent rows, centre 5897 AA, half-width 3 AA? 1.72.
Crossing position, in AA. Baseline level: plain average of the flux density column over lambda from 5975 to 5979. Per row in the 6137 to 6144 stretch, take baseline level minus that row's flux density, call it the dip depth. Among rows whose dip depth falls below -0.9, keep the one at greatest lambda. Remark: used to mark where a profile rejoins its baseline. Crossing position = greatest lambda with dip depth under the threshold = 6143.18 AA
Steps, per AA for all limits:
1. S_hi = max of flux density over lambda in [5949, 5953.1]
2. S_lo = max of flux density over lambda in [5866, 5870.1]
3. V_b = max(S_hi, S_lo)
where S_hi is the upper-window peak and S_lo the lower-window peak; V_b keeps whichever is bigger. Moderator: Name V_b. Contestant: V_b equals 13.2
